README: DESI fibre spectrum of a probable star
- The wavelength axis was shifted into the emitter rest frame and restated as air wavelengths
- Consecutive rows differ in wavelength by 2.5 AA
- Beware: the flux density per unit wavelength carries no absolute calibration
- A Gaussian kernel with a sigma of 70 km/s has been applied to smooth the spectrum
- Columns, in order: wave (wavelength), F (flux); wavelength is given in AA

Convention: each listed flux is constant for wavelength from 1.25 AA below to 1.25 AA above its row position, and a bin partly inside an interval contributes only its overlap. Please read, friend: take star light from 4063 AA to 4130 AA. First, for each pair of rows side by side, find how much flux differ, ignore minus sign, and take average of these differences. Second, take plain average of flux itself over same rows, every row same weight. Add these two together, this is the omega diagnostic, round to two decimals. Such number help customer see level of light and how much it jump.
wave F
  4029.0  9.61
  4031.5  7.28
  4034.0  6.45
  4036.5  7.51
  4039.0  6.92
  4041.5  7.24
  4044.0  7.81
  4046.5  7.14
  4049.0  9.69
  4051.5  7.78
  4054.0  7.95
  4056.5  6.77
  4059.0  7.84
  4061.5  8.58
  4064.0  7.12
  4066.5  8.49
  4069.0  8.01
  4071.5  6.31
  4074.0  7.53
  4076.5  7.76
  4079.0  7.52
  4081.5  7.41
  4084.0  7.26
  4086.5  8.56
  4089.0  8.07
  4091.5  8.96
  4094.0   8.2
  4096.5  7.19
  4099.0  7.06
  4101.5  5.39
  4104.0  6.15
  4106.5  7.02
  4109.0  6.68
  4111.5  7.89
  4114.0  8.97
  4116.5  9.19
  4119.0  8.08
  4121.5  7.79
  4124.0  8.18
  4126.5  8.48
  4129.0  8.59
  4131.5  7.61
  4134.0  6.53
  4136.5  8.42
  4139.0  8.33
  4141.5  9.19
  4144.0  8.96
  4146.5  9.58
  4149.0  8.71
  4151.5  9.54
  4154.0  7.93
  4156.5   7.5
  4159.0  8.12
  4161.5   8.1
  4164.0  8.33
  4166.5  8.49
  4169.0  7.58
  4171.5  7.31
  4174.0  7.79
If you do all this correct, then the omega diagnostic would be 8.41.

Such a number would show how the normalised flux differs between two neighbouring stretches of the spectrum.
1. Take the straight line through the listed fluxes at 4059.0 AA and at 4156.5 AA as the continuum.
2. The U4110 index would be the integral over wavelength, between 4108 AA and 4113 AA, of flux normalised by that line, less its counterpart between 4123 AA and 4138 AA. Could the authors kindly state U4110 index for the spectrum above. -11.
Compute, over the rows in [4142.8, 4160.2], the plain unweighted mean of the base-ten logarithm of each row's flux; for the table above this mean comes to 0.93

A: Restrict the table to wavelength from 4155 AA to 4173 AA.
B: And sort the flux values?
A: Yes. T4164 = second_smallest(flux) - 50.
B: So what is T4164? -42.5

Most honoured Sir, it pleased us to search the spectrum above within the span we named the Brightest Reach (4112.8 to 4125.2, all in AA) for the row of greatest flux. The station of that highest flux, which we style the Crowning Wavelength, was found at 4116.5 AA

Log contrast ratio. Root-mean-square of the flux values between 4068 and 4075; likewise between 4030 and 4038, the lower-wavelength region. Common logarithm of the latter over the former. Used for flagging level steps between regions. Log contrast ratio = -0.013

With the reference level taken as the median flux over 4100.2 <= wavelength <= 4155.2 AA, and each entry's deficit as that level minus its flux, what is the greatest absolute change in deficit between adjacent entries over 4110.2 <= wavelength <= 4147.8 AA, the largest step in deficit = 1.9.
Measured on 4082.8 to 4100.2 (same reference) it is 1.3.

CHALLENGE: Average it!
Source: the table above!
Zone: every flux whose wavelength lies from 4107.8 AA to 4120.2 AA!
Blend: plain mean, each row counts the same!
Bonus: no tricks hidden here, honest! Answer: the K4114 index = 8.2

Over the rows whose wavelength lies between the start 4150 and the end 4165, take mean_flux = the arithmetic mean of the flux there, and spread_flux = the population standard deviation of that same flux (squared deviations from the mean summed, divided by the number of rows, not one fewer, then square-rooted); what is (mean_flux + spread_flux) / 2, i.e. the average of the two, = 4.4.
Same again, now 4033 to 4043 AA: 3.7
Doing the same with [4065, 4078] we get 4.2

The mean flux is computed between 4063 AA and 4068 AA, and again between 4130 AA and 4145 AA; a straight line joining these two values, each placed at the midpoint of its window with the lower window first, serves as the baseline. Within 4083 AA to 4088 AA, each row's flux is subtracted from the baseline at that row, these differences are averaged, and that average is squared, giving 0.00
